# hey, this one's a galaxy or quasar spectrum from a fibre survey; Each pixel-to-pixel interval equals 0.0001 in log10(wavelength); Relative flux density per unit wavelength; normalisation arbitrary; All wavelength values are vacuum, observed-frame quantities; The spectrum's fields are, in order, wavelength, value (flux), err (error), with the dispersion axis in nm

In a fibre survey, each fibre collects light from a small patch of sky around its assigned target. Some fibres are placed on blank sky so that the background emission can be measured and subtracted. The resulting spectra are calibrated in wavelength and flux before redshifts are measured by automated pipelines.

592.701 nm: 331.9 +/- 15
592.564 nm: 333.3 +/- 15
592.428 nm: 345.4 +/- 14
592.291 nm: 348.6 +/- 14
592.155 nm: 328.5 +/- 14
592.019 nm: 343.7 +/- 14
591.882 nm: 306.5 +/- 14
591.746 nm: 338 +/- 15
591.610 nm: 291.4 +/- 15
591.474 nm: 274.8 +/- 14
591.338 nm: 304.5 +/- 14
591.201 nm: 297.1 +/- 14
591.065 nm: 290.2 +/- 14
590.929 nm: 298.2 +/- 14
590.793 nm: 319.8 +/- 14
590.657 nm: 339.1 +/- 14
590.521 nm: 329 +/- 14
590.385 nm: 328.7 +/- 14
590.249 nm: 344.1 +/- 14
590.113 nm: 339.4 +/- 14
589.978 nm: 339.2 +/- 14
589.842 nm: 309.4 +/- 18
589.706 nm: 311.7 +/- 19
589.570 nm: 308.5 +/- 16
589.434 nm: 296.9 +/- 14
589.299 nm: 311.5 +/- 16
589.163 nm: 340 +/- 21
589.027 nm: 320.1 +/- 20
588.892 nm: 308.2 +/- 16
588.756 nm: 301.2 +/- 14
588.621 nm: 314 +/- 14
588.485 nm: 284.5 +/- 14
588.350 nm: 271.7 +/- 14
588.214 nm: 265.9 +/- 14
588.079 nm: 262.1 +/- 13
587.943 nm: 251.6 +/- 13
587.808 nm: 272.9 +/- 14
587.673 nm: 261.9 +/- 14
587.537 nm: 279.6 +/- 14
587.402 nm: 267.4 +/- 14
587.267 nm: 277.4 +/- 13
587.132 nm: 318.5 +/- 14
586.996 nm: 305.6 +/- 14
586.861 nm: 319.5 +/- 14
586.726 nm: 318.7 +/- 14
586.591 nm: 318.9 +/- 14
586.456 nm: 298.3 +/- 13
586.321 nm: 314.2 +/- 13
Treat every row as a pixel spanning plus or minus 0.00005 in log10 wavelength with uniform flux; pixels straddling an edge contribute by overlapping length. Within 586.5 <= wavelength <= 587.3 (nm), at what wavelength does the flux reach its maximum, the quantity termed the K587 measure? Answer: 586.861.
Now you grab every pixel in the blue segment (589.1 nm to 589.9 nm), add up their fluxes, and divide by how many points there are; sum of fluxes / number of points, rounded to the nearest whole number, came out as 313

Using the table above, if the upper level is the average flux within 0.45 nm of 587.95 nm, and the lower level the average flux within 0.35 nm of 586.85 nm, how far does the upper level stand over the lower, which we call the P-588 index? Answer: -50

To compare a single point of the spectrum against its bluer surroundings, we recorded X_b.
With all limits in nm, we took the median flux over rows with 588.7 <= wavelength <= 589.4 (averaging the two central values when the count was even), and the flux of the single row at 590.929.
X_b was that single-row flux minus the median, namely -13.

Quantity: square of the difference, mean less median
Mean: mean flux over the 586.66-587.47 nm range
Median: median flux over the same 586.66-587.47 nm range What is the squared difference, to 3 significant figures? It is 118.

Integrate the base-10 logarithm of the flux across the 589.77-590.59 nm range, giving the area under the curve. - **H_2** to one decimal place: 2.1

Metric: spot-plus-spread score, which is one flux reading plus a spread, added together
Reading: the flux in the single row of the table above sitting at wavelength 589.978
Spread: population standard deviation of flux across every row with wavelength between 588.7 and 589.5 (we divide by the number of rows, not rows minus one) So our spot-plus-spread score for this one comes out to 353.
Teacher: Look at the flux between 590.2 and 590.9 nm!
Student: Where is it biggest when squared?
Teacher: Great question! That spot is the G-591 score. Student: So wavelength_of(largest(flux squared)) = 590.249 nm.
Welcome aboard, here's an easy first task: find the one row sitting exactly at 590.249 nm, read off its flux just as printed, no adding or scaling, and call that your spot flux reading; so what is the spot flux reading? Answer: 344.1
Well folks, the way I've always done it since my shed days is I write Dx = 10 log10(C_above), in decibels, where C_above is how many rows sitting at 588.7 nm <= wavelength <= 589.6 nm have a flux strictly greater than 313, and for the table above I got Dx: 3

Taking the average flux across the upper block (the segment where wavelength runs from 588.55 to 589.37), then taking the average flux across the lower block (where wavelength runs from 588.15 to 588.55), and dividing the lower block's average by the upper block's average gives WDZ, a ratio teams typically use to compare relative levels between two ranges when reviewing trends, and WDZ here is 0.868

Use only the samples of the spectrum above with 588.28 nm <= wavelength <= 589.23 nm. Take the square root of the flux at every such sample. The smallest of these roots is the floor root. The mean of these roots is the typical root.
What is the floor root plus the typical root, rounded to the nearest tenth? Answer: 34.0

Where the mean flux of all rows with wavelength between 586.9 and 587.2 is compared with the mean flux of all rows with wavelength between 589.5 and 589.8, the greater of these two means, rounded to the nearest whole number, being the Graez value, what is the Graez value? 312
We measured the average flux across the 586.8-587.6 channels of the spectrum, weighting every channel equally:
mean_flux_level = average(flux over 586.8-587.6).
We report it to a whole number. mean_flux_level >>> 295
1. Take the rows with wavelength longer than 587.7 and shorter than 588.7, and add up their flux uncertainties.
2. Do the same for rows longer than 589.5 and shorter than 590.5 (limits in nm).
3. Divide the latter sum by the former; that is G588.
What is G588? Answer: 1.14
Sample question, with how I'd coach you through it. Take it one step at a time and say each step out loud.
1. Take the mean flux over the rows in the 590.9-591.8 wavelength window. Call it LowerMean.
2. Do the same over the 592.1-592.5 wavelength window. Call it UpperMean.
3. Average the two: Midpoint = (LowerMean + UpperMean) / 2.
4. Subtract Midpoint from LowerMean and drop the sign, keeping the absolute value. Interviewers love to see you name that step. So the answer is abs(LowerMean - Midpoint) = 21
